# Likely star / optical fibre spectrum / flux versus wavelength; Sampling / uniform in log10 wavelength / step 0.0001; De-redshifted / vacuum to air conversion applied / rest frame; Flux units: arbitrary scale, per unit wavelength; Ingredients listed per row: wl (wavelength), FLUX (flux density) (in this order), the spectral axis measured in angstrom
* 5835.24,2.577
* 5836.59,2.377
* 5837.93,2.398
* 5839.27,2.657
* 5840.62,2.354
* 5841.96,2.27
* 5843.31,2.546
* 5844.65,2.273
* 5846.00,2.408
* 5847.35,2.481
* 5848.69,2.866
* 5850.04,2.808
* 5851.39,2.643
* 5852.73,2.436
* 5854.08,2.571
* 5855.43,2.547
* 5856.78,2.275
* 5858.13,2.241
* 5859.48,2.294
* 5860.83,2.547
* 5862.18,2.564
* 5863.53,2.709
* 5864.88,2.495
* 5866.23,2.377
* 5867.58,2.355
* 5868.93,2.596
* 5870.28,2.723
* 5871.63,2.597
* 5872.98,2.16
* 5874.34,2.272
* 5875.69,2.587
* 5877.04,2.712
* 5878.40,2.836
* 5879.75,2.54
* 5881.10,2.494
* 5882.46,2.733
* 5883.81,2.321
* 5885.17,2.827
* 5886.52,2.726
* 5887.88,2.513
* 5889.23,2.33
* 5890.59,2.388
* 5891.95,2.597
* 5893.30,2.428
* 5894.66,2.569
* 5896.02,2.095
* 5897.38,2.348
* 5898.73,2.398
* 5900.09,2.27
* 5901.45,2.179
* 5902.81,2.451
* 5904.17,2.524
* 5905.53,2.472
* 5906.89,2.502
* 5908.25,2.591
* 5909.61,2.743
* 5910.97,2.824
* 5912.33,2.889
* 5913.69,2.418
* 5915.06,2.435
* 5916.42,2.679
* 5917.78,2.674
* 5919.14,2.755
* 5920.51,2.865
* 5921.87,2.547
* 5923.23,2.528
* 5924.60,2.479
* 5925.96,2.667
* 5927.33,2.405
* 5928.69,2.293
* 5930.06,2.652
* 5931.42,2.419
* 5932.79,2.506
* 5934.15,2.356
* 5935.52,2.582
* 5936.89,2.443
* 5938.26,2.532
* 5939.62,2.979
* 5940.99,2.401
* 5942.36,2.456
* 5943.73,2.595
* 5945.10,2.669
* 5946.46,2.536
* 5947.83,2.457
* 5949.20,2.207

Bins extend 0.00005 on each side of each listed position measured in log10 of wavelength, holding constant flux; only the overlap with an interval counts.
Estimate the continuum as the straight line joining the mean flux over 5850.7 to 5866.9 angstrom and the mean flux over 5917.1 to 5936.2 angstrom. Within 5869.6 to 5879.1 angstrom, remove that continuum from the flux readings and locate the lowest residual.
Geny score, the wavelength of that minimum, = 5872.98 angstrom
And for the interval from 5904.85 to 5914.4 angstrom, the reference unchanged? 5913.69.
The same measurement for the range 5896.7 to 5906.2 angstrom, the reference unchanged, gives 5901.45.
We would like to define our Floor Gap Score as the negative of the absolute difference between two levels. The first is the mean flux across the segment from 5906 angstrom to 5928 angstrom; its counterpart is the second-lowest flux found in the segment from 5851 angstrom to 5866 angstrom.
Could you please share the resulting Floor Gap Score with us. -0.35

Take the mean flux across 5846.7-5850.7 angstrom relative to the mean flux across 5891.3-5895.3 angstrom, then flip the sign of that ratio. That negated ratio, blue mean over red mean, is -1.07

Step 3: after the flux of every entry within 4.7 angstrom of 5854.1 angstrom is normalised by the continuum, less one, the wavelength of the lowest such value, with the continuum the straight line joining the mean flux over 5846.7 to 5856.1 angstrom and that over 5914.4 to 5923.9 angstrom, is 5858.13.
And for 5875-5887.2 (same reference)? 5883.81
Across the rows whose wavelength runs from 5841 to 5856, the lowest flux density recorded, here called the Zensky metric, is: 2.27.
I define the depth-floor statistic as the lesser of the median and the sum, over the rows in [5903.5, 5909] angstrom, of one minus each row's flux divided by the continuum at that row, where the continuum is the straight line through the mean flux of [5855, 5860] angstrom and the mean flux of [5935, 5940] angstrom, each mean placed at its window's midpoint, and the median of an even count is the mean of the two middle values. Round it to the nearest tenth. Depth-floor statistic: 0.0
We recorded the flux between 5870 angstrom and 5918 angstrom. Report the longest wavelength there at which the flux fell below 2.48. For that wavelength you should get 5915.06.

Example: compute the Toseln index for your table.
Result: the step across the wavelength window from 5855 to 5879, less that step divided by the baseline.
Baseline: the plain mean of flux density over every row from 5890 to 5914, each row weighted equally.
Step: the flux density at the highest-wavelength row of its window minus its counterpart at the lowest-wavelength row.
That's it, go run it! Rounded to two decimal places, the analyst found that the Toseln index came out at 0.17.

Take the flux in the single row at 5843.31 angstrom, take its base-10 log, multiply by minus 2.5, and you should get -1.01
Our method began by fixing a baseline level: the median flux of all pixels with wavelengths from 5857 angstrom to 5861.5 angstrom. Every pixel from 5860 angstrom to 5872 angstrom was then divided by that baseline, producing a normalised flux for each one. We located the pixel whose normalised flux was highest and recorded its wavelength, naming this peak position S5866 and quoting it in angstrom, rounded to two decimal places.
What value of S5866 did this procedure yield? 5870.28 angstrom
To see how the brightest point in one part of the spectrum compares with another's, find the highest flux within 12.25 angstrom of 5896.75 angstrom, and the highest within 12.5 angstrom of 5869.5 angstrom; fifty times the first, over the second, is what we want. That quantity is 49.8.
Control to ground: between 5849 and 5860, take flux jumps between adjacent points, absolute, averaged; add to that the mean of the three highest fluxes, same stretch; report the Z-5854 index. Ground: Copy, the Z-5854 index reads 2.80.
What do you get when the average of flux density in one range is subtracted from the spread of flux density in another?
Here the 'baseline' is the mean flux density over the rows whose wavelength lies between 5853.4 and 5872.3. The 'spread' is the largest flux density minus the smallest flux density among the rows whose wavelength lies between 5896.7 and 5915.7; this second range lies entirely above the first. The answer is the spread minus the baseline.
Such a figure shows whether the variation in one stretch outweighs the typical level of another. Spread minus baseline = -1.78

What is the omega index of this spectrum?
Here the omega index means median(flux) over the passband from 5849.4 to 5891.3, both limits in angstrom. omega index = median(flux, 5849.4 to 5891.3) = 2.55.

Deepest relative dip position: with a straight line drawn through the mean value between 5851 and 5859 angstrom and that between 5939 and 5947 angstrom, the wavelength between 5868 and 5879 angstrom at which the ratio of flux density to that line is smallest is 5872.98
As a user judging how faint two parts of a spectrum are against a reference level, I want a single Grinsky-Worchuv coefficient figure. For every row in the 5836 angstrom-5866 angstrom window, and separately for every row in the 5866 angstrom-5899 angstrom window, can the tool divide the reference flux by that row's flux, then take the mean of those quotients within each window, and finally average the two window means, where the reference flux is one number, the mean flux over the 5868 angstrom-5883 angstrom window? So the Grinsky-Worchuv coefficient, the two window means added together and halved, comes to 1.03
